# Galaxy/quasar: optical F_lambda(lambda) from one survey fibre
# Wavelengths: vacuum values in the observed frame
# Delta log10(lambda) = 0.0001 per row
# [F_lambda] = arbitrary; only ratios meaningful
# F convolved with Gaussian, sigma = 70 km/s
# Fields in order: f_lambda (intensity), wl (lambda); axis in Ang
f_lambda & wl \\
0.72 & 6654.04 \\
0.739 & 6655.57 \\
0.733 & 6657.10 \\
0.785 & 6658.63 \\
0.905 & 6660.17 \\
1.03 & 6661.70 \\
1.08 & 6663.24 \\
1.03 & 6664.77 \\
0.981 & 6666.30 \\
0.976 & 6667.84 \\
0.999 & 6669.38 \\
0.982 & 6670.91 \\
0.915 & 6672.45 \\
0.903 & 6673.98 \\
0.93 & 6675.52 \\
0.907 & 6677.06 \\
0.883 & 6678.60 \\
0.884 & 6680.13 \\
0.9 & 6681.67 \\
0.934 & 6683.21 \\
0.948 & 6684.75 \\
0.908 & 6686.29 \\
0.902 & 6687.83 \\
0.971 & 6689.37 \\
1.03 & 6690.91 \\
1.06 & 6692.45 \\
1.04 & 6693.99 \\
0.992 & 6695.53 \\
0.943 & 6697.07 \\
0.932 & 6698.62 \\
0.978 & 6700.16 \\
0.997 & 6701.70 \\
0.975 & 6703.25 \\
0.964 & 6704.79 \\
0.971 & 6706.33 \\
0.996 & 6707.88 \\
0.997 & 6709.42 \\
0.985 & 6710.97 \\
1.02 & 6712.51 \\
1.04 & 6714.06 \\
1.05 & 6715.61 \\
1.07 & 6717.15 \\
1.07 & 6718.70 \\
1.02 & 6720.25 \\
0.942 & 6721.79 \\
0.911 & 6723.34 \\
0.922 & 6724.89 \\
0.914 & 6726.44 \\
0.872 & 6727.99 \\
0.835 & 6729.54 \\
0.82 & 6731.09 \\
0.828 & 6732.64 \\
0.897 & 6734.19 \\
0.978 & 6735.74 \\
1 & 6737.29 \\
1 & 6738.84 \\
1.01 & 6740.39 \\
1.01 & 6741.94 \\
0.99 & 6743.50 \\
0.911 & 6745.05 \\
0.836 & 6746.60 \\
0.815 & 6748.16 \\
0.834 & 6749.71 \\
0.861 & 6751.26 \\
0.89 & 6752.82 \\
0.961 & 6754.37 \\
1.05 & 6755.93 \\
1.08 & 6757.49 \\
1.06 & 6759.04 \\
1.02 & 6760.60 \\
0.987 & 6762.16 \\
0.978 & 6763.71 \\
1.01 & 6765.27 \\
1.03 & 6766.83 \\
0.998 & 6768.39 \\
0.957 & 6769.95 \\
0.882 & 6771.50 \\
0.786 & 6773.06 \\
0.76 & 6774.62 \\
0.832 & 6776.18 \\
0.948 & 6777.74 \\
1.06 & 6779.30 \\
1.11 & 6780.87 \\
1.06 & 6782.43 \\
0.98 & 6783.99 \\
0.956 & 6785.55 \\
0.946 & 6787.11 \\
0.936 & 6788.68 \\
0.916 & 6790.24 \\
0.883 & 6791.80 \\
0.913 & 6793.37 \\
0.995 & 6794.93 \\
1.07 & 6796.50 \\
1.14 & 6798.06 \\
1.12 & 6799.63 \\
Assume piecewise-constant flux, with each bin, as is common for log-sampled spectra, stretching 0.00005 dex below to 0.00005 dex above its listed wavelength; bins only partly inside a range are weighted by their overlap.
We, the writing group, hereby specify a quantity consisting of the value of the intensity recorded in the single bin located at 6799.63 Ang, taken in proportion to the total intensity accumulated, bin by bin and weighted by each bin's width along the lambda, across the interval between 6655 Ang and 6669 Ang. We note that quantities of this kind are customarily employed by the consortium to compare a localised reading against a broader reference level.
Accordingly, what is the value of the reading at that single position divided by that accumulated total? 0.09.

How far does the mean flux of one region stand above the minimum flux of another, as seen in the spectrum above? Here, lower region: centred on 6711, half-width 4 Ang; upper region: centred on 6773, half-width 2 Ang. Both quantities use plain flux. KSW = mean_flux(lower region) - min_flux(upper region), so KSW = 0.25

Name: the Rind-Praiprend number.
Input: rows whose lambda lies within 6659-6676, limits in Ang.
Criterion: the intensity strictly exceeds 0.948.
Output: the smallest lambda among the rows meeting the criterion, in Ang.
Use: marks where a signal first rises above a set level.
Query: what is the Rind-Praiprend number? 6661.70 Ang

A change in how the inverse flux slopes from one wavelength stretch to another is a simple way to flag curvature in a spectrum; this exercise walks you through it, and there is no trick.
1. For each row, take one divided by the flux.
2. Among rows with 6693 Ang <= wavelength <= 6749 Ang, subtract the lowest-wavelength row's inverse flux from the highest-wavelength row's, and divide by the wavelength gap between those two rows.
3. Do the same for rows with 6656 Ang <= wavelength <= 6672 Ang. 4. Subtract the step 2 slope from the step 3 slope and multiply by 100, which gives -3.0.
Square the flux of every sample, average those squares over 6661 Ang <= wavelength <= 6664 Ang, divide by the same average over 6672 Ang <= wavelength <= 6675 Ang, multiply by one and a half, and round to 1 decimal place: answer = 2.0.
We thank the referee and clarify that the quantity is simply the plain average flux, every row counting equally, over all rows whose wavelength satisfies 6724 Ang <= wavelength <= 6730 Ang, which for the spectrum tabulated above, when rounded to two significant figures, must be 0.89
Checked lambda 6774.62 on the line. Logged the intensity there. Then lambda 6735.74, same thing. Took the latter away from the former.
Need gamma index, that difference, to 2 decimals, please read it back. -0.22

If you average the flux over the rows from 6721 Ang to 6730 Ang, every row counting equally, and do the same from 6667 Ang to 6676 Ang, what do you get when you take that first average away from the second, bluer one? 0.05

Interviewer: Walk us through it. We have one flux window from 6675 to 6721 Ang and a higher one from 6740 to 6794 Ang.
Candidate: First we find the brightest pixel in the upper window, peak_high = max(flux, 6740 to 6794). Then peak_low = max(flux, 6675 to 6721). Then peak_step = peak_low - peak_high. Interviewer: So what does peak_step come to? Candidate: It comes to -0.040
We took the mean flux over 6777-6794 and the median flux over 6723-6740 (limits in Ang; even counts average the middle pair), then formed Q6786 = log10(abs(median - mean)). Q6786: -1.20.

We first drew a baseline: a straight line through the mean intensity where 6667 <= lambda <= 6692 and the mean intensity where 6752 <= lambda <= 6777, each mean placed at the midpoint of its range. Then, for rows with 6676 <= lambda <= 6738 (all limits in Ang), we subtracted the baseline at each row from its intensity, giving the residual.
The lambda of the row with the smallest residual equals 6731.09 Ang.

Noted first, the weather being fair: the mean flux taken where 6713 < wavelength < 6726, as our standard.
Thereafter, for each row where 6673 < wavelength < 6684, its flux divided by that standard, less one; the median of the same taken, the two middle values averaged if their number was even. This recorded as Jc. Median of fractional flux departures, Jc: -0.10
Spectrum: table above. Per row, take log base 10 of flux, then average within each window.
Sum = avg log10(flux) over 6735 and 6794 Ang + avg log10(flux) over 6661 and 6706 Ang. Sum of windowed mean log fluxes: -0.039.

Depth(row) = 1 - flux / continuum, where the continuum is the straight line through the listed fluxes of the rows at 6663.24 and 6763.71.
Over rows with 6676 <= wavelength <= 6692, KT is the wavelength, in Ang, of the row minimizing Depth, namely 6690.91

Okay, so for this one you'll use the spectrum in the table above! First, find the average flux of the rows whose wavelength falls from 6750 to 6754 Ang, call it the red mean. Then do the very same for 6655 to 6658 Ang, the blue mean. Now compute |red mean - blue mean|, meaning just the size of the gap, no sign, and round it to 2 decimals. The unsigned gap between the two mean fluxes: 0.14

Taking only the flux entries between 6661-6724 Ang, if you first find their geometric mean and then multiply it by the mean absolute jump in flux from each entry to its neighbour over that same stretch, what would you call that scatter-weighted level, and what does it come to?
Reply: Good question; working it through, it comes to 0.028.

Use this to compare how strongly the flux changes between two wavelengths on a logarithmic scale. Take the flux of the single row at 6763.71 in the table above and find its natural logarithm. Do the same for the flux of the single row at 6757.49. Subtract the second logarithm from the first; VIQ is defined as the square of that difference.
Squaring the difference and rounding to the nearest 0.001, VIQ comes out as 0.010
